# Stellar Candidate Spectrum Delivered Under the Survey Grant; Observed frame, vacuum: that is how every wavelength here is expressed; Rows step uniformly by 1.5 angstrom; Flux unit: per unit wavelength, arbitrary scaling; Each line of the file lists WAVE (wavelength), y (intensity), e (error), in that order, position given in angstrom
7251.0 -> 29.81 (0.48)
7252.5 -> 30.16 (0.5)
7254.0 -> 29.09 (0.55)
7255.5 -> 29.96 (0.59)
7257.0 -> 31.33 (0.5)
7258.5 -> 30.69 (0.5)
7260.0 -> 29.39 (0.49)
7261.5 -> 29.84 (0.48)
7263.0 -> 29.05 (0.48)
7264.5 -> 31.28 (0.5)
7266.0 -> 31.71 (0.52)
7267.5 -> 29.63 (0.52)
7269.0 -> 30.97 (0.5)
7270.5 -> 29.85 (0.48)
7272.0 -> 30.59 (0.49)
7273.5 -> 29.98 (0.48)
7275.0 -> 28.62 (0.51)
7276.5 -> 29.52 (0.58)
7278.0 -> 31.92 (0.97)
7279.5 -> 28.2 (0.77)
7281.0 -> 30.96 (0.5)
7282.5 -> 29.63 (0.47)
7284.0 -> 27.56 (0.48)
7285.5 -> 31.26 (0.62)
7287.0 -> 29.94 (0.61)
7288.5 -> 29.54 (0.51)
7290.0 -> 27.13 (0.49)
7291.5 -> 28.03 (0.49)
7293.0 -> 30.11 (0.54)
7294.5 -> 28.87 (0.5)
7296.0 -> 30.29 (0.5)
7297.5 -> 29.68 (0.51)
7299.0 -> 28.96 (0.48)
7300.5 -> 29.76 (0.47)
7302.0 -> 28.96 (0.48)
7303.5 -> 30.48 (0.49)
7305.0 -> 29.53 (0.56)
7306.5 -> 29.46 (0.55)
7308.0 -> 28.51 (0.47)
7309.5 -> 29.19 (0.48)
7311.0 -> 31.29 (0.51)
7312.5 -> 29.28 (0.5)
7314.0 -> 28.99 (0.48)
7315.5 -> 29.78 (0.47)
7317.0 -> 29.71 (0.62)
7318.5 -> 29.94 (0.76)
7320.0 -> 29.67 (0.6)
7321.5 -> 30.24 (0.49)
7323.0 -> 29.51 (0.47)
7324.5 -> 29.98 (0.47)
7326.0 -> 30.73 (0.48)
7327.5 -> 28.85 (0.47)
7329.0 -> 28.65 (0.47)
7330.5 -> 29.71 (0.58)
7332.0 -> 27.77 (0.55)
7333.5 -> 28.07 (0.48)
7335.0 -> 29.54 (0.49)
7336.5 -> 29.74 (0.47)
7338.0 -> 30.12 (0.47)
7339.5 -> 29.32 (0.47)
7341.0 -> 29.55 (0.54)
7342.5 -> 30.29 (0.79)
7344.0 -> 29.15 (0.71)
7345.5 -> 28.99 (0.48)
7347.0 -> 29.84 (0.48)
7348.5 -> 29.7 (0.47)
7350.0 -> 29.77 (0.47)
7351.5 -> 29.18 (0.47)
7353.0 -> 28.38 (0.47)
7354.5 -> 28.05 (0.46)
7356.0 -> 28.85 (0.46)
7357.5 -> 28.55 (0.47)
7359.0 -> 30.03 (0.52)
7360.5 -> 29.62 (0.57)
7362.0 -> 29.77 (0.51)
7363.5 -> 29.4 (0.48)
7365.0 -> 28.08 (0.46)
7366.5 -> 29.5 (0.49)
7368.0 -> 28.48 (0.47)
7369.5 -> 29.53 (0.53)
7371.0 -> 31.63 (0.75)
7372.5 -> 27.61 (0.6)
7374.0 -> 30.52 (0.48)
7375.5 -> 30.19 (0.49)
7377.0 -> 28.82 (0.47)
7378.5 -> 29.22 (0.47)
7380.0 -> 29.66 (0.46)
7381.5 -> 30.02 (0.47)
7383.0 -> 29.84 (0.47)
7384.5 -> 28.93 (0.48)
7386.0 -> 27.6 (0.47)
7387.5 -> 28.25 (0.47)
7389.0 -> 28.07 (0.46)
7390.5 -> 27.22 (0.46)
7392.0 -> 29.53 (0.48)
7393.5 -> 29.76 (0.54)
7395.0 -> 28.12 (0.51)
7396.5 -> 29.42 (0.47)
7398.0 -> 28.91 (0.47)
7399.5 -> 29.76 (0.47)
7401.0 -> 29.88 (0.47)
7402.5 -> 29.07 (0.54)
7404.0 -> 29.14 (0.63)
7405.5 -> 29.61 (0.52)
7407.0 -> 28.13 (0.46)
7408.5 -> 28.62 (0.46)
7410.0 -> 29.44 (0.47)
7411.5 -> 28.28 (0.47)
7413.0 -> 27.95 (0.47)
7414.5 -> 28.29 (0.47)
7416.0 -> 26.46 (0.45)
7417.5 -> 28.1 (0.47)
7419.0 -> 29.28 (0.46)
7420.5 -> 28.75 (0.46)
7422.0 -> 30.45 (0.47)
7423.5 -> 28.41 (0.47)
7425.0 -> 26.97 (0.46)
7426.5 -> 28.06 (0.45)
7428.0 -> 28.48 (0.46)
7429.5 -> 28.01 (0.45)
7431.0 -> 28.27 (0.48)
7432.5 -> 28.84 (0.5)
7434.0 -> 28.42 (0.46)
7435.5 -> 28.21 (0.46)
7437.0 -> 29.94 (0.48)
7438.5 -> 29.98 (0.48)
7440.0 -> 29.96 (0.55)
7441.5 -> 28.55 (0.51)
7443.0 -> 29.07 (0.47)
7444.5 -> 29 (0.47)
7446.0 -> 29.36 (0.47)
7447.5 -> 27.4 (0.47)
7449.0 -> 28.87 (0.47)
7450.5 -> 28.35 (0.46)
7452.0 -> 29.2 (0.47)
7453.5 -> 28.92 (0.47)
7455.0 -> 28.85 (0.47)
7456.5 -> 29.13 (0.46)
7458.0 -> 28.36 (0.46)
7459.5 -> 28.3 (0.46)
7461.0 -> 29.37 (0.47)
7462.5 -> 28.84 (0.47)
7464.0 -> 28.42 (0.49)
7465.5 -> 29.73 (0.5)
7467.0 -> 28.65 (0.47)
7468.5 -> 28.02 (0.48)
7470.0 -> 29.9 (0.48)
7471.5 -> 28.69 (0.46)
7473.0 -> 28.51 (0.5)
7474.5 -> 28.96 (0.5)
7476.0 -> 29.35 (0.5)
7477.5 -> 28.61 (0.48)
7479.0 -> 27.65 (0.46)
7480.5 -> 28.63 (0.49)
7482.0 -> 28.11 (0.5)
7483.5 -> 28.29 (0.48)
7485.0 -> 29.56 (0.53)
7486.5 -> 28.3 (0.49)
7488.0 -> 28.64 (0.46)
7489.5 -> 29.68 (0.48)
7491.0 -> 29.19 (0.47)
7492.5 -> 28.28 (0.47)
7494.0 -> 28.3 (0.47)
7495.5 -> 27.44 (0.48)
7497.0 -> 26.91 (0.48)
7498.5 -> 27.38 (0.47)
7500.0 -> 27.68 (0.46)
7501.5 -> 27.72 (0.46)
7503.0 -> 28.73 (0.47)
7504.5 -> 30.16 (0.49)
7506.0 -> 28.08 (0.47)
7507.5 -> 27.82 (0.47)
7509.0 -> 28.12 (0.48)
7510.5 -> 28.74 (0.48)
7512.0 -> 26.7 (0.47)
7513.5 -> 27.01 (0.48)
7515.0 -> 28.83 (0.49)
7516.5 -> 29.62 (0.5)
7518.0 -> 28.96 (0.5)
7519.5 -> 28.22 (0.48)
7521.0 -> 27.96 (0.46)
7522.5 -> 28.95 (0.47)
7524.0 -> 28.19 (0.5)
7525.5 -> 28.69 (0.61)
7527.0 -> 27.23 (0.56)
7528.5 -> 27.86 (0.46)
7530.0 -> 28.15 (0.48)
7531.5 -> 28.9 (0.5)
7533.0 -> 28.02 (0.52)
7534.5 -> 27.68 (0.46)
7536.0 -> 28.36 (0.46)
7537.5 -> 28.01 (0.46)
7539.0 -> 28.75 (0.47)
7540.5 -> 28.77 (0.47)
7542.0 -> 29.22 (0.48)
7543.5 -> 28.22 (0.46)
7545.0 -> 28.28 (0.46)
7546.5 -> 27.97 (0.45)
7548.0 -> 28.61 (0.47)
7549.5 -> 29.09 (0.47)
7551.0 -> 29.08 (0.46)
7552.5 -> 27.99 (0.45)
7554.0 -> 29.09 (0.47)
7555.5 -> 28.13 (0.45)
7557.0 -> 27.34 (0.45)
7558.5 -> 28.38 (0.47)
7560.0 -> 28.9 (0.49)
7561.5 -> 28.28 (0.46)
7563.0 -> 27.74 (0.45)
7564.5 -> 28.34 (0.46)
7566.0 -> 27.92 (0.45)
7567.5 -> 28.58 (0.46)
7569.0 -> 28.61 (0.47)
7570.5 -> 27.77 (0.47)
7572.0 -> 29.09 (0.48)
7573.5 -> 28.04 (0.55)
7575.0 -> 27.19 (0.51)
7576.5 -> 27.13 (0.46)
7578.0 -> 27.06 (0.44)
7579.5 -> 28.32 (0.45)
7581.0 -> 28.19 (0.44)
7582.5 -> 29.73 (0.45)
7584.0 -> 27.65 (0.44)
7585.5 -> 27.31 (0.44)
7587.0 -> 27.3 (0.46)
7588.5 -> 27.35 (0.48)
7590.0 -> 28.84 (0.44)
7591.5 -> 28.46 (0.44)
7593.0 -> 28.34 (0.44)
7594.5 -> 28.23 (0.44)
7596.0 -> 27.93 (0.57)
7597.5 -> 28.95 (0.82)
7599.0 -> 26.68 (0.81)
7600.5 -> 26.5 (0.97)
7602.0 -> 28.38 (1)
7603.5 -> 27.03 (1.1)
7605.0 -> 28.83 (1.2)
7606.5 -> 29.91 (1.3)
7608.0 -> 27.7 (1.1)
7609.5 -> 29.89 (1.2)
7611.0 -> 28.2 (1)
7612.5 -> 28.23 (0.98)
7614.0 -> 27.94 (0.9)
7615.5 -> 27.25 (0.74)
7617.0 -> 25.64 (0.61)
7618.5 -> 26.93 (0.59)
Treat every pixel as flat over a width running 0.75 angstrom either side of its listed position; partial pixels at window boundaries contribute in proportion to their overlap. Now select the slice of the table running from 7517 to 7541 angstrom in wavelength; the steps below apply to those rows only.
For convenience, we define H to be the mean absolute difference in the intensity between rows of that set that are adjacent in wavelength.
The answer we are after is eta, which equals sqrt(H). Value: 0.79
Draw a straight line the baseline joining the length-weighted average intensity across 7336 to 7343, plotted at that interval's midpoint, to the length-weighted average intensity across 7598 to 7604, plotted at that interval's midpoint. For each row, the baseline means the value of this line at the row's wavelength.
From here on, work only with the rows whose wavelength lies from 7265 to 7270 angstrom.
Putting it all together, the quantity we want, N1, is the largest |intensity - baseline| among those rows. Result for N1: 1.2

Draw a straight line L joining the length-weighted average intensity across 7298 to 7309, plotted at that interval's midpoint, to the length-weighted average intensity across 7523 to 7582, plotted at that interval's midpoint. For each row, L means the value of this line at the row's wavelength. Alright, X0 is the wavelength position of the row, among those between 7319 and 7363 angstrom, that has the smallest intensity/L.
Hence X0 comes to 7332.0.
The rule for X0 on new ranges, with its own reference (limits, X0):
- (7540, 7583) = 7578.0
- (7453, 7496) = 7495.5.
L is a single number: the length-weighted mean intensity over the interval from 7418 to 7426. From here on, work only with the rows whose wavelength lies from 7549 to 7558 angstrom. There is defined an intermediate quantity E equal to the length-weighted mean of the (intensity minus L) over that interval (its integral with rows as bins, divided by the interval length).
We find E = -0.3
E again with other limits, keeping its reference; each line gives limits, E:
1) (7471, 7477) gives 0.1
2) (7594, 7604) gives -1.1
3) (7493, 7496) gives -0.8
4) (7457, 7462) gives 0.0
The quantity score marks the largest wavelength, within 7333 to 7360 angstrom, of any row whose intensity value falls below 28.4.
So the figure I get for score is 7354.5 angstrom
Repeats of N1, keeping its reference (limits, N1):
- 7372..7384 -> 1.9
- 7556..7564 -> 1.3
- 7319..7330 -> 1.2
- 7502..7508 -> 2.0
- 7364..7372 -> 2.1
